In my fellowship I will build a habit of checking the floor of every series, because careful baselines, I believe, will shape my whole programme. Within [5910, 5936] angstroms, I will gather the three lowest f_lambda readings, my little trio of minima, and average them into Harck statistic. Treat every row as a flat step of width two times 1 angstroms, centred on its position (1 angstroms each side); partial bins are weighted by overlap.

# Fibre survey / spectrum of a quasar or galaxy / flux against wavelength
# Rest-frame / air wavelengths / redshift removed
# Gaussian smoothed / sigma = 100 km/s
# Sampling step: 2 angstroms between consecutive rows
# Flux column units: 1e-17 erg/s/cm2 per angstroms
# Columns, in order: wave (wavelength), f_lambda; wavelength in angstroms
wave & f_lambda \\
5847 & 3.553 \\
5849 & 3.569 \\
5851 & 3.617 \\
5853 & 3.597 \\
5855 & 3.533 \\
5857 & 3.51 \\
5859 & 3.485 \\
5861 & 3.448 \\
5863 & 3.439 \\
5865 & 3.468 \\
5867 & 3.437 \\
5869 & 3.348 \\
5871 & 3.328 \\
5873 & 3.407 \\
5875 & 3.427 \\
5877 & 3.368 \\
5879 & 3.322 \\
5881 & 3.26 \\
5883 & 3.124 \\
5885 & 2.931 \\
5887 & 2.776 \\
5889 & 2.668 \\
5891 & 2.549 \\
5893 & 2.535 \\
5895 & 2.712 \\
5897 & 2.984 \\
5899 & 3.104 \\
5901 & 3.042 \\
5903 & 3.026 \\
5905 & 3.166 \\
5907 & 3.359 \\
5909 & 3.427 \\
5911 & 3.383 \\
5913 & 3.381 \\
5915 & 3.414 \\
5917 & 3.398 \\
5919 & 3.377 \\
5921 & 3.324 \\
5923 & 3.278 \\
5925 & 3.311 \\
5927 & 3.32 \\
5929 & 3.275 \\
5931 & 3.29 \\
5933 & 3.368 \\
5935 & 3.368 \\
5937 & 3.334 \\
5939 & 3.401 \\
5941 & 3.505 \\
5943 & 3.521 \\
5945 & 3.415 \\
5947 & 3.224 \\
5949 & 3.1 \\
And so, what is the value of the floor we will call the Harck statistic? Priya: 3.3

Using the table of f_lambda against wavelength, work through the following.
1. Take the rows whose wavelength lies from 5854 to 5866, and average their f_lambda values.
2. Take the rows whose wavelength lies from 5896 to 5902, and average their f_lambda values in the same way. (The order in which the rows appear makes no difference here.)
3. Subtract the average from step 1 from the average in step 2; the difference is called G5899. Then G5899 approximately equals -0.44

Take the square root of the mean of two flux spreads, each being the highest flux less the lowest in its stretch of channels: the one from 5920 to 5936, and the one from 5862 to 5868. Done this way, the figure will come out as 0.25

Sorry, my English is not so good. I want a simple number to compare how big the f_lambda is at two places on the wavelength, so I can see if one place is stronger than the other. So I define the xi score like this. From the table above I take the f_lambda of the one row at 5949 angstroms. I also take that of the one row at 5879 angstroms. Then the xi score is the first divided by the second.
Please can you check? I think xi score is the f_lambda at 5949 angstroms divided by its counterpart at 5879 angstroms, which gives 0.93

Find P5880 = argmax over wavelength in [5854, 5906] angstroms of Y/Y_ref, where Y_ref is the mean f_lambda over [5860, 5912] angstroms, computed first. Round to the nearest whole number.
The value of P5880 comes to 5855 angstroms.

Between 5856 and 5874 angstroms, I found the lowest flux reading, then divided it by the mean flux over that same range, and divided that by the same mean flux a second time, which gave 0.283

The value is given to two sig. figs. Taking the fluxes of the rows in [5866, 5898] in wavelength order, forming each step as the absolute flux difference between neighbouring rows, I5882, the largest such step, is 0.27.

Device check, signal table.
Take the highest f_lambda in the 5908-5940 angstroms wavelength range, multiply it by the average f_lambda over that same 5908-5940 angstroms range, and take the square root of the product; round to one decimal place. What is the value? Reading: 3.4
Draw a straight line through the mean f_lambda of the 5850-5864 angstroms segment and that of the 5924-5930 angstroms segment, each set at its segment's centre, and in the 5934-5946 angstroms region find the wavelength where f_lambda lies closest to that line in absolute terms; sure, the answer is 5937 angstroms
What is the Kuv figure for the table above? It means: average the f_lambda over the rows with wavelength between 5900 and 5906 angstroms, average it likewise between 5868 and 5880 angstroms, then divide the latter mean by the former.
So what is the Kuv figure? 1.09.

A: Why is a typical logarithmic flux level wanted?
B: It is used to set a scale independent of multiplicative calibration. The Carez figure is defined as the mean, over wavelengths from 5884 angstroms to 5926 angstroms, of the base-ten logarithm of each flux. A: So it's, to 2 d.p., 0.49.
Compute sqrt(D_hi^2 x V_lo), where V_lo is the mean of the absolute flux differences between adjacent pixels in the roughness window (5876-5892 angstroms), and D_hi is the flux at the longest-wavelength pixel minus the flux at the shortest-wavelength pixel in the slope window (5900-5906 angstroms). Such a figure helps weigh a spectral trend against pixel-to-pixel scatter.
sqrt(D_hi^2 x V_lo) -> 0.04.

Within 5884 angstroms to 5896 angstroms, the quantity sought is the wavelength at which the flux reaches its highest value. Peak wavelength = 5885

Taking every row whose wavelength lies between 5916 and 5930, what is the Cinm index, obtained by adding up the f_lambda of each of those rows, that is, 23.3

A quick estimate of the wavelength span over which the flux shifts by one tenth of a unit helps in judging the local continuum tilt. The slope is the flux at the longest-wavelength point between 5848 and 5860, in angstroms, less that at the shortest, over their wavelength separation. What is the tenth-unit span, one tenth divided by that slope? -12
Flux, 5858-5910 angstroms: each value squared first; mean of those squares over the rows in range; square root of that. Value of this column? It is 3.17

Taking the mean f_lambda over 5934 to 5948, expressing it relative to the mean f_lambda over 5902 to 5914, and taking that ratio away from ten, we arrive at 8.97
